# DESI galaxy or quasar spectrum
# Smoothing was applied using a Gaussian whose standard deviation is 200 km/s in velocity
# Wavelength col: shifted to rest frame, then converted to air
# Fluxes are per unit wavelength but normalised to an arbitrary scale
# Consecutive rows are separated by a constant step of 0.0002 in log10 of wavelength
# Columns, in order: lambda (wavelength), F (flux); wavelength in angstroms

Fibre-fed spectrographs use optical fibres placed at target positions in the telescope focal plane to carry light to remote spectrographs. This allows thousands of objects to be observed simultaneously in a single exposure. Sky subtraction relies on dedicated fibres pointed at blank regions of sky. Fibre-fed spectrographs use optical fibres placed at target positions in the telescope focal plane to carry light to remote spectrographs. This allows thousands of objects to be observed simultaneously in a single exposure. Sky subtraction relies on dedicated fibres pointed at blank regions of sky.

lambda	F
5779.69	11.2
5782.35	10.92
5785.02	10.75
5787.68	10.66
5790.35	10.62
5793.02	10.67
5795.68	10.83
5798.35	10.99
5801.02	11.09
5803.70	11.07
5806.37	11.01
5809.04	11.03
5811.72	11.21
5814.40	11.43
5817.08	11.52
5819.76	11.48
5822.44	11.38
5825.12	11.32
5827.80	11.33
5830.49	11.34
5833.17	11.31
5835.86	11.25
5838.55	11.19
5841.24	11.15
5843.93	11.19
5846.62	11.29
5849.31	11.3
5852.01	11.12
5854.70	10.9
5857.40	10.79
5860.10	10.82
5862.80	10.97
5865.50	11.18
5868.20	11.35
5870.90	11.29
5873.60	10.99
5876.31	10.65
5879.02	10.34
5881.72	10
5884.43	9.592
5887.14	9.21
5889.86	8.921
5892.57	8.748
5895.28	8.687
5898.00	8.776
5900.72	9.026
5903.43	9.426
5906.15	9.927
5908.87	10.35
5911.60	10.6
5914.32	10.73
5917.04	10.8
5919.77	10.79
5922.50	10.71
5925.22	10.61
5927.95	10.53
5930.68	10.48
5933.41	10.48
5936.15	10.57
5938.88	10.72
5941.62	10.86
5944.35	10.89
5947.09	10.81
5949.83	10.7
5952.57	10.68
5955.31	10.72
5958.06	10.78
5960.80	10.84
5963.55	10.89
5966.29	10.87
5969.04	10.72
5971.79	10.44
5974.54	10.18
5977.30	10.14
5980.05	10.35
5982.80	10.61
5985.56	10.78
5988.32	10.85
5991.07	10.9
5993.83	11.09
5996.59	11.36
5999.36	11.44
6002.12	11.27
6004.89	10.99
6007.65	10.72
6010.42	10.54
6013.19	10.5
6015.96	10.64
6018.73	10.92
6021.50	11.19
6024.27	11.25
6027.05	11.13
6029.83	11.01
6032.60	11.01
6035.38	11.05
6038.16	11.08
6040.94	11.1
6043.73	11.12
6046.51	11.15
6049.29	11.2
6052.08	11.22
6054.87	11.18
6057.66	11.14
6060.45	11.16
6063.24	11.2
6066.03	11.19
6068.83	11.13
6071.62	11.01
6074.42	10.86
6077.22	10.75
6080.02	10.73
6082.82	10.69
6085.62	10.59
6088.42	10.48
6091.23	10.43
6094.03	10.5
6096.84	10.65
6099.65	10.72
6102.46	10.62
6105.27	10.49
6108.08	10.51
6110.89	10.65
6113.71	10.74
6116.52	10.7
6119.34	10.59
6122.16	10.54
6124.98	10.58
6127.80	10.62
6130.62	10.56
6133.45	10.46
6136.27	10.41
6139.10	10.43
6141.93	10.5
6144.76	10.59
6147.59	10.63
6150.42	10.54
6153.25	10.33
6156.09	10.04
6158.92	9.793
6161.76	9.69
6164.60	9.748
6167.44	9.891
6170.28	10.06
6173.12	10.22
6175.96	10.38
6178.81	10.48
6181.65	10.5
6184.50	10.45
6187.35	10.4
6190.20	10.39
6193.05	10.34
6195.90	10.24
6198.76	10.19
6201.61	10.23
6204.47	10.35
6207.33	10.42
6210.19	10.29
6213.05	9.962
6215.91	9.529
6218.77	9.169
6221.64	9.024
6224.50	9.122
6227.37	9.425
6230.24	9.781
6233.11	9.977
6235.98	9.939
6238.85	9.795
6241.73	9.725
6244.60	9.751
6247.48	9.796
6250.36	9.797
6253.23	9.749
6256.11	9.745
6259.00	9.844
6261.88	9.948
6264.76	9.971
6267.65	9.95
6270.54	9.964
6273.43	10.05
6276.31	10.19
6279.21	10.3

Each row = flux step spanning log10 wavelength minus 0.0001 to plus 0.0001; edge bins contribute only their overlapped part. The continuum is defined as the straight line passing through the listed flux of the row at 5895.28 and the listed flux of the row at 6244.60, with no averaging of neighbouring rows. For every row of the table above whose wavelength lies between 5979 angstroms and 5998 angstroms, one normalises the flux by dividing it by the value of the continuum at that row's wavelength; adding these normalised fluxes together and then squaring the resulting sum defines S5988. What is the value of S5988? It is 71.7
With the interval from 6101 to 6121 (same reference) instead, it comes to 63.2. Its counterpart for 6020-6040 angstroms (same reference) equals 73.0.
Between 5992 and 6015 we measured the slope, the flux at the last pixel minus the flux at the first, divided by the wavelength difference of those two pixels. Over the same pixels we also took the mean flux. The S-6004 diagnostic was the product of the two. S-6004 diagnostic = -0.33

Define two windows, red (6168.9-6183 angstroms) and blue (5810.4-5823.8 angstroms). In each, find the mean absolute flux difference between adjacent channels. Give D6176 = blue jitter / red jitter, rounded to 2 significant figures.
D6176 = 1.0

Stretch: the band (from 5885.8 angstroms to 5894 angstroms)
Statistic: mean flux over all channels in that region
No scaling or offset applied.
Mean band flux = 9.0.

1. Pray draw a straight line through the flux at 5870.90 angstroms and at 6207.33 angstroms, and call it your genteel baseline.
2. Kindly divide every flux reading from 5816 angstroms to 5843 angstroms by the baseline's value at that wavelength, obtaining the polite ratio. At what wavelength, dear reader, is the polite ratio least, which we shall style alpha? 5841.24 angstroms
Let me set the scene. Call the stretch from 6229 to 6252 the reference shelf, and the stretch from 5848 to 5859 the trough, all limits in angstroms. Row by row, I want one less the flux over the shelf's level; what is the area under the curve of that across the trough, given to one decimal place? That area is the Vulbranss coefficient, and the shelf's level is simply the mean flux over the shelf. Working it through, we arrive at -1.3 angstroms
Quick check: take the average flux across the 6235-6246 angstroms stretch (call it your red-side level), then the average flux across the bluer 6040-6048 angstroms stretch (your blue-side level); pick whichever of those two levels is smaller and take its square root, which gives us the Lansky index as 3.13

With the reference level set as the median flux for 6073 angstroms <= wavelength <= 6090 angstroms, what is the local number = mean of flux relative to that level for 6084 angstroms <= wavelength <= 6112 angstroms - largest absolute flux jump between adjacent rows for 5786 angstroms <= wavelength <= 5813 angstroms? 0.81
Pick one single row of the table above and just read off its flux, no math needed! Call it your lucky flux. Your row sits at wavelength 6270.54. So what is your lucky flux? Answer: 9.964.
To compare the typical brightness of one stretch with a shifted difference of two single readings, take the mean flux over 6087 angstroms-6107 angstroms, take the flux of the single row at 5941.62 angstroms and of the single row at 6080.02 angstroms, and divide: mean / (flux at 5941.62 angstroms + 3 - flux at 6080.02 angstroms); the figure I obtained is 3.37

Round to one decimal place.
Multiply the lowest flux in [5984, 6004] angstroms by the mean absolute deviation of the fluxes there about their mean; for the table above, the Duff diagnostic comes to 2.4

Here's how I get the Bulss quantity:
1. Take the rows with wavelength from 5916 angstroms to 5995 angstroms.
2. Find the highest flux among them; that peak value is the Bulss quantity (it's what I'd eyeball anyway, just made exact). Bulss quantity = 11.09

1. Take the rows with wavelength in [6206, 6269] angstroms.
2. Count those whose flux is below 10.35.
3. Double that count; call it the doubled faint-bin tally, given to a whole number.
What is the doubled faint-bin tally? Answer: 42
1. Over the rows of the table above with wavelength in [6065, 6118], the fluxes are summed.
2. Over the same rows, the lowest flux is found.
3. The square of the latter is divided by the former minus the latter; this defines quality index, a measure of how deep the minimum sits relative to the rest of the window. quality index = 0.56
